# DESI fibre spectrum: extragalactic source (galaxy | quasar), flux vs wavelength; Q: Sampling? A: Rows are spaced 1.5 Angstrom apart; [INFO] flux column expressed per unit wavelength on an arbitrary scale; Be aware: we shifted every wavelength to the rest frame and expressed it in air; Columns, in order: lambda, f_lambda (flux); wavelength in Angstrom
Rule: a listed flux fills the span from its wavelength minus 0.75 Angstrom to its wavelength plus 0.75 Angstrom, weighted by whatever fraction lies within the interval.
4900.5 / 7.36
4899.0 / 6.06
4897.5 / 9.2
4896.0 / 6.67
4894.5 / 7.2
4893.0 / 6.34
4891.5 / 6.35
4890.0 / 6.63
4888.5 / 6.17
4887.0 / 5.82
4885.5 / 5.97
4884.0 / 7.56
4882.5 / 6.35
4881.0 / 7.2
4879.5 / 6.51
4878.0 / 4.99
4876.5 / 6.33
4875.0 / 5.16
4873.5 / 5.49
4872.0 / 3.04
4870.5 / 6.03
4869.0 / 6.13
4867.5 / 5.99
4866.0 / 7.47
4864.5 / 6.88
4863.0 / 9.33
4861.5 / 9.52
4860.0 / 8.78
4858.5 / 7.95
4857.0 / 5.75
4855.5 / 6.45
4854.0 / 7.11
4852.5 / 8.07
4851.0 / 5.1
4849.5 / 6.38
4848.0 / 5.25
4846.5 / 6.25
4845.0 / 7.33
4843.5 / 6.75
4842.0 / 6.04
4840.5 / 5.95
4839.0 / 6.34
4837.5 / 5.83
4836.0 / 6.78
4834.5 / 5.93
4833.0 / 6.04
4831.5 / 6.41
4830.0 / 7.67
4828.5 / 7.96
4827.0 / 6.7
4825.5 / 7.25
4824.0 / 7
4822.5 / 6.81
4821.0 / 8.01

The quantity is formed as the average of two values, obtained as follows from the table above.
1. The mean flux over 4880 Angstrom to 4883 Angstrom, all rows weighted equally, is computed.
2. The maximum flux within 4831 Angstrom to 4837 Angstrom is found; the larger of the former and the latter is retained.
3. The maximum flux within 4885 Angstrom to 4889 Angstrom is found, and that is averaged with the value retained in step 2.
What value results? 6.5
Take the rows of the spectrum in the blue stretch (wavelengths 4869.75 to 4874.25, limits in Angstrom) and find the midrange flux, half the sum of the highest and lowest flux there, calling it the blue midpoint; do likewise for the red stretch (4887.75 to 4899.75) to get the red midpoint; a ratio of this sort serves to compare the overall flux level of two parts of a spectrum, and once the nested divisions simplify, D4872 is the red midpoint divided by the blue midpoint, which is 1.68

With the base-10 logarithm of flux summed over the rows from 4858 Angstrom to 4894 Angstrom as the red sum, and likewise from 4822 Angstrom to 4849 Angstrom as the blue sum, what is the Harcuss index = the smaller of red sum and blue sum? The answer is 14.7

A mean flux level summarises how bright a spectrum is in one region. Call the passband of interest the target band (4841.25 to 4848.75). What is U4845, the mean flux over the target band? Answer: 6.3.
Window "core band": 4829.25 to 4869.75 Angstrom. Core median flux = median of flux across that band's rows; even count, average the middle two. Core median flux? 6.41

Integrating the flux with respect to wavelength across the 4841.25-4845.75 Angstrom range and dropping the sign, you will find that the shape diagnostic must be 30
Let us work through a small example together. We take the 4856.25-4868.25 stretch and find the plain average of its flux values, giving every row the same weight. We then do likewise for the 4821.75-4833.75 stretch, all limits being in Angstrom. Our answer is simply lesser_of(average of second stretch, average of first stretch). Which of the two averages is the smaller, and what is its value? 7.0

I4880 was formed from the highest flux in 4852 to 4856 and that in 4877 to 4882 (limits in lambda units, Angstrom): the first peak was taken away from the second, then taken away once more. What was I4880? -8.9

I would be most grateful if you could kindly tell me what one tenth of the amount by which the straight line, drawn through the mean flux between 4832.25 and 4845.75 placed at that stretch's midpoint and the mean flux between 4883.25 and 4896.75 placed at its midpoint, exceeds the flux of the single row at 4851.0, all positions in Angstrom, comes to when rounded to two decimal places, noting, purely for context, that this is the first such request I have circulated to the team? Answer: 0.13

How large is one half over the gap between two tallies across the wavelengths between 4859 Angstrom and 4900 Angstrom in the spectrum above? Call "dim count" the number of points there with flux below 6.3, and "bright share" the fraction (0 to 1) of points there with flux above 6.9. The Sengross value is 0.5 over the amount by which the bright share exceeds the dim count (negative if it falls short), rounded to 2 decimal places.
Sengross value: -0.05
